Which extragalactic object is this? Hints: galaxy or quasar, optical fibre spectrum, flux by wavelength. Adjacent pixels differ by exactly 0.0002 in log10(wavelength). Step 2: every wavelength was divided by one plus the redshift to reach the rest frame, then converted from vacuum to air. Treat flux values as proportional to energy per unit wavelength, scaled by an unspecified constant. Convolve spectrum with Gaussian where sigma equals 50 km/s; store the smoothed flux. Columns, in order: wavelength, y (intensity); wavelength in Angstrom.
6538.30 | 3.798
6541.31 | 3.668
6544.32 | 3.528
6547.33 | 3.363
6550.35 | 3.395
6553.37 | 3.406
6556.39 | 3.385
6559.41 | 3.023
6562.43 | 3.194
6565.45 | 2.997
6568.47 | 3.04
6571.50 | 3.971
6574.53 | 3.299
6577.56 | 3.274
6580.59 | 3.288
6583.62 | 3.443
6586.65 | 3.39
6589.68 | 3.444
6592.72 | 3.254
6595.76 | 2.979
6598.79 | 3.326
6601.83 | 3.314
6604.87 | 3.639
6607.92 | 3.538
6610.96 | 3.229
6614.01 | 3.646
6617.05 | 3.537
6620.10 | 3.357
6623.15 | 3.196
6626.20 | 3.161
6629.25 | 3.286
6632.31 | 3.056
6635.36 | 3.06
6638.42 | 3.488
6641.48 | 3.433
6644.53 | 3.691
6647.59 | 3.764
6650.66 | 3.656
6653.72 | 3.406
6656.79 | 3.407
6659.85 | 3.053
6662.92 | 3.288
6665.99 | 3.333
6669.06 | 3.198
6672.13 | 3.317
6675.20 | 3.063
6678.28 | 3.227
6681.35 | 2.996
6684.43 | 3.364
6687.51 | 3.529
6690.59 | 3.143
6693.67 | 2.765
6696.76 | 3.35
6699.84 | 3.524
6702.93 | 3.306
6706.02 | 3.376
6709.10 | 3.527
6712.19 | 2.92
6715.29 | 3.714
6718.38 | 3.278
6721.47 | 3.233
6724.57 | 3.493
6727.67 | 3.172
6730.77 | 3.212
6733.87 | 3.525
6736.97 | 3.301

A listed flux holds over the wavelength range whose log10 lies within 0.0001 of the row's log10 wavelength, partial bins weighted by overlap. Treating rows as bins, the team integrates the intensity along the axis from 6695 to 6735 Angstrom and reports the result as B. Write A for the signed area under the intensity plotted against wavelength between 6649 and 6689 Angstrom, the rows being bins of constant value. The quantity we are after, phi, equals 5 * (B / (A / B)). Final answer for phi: 681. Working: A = 132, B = 134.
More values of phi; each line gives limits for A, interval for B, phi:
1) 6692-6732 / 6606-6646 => 686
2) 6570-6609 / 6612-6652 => 701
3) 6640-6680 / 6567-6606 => 635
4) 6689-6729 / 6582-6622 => 698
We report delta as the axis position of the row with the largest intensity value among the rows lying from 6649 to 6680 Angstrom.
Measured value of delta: 6650.66 Angstrom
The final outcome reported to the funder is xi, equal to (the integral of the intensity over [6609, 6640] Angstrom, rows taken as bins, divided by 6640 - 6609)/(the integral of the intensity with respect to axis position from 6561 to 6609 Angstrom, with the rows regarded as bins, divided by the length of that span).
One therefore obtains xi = 0.99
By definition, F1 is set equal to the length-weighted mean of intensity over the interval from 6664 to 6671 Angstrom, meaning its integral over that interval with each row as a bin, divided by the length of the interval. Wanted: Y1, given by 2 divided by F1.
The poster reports 0.611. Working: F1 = 3.27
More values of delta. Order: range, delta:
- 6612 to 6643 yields 6614.01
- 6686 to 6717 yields 6715.29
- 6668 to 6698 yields 6687.51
